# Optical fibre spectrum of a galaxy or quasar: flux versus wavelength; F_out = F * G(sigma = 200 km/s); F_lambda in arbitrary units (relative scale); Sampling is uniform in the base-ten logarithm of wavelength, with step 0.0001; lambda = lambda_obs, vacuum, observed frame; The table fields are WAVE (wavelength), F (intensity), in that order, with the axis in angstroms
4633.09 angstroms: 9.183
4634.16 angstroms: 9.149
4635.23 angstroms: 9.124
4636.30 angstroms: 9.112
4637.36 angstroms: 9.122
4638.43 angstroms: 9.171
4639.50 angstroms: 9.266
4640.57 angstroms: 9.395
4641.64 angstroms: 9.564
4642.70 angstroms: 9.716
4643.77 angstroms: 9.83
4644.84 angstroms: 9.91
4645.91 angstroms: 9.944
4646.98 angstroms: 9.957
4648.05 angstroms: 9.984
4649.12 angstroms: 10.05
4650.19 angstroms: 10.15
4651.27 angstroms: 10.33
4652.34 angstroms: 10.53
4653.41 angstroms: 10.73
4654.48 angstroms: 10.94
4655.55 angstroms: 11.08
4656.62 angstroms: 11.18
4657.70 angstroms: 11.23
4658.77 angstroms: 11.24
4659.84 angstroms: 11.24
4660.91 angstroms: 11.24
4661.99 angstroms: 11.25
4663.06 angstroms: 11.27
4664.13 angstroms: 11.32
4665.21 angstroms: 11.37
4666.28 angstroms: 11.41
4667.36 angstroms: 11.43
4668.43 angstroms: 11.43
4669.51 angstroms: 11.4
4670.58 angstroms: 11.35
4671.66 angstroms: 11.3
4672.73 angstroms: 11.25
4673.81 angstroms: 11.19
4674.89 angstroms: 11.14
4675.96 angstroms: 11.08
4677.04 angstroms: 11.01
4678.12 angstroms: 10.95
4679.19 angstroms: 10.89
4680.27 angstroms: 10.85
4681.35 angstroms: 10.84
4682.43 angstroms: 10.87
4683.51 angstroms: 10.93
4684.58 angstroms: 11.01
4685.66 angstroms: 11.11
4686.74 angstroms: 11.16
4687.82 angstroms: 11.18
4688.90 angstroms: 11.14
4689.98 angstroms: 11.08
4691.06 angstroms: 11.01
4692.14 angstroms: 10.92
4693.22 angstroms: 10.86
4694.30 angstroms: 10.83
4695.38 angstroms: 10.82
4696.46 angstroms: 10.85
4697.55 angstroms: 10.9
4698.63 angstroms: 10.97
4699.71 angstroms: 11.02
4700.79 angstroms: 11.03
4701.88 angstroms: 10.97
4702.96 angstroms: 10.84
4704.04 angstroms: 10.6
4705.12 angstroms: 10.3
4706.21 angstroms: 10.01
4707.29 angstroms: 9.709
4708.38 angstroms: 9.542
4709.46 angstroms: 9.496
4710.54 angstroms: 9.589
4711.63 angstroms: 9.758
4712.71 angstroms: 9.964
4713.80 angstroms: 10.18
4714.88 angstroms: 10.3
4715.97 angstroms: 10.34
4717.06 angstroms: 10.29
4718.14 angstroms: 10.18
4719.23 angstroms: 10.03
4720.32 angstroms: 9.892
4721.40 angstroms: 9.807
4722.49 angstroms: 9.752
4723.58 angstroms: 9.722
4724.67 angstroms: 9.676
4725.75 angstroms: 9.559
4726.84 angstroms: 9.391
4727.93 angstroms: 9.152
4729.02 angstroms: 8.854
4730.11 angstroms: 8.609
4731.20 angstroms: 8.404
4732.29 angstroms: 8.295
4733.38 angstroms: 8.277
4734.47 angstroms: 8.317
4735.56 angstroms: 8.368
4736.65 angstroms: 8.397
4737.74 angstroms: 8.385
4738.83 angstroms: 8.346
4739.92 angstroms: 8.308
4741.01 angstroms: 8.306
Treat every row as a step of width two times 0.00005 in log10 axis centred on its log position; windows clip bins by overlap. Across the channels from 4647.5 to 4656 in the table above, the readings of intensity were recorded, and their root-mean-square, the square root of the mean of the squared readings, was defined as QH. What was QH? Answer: 10.5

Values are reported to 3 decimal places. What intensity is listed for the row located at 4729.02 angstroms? 8.854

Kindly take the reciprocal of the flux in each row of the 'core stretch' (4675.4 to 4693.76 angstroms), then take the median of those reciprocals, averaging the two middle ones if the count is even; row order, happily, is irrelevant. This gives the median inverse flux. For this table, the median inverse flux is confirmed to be 0.091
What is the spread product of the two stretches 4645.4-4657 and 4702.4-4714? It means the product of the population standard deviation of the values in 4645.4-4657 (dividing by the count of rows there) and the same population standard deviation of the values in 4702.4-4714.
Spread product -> 0.19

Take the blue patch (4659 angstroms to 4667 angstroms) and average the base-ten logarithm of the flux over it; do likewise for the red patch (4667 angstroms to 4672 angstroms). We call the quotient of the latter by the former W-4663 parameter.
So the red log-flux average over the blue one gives 1.00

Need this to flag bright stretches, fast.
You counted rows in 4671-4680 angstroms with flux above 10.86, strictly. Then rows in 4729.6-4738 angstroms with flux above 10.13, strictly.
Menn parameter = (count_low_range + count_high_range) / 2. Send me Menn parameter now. 4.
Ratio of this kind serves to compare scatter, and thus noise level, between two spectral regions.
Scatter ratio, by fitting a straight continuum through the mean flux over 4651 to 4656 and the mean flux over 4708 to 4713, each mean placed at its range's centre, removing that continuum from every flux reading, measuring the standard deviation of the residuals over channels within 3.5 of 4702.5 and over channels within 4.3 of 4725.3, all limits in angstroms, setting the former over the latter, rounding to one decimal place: 0.9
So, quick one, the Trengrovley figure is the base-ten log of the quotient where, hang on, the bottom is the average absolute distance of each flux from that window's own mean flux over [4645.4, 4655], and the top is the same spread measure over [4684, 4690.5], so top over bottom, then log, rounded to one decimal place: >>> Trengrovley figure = -0.8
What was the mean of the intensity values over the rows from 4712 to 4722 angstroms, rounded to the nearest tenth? 10.1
